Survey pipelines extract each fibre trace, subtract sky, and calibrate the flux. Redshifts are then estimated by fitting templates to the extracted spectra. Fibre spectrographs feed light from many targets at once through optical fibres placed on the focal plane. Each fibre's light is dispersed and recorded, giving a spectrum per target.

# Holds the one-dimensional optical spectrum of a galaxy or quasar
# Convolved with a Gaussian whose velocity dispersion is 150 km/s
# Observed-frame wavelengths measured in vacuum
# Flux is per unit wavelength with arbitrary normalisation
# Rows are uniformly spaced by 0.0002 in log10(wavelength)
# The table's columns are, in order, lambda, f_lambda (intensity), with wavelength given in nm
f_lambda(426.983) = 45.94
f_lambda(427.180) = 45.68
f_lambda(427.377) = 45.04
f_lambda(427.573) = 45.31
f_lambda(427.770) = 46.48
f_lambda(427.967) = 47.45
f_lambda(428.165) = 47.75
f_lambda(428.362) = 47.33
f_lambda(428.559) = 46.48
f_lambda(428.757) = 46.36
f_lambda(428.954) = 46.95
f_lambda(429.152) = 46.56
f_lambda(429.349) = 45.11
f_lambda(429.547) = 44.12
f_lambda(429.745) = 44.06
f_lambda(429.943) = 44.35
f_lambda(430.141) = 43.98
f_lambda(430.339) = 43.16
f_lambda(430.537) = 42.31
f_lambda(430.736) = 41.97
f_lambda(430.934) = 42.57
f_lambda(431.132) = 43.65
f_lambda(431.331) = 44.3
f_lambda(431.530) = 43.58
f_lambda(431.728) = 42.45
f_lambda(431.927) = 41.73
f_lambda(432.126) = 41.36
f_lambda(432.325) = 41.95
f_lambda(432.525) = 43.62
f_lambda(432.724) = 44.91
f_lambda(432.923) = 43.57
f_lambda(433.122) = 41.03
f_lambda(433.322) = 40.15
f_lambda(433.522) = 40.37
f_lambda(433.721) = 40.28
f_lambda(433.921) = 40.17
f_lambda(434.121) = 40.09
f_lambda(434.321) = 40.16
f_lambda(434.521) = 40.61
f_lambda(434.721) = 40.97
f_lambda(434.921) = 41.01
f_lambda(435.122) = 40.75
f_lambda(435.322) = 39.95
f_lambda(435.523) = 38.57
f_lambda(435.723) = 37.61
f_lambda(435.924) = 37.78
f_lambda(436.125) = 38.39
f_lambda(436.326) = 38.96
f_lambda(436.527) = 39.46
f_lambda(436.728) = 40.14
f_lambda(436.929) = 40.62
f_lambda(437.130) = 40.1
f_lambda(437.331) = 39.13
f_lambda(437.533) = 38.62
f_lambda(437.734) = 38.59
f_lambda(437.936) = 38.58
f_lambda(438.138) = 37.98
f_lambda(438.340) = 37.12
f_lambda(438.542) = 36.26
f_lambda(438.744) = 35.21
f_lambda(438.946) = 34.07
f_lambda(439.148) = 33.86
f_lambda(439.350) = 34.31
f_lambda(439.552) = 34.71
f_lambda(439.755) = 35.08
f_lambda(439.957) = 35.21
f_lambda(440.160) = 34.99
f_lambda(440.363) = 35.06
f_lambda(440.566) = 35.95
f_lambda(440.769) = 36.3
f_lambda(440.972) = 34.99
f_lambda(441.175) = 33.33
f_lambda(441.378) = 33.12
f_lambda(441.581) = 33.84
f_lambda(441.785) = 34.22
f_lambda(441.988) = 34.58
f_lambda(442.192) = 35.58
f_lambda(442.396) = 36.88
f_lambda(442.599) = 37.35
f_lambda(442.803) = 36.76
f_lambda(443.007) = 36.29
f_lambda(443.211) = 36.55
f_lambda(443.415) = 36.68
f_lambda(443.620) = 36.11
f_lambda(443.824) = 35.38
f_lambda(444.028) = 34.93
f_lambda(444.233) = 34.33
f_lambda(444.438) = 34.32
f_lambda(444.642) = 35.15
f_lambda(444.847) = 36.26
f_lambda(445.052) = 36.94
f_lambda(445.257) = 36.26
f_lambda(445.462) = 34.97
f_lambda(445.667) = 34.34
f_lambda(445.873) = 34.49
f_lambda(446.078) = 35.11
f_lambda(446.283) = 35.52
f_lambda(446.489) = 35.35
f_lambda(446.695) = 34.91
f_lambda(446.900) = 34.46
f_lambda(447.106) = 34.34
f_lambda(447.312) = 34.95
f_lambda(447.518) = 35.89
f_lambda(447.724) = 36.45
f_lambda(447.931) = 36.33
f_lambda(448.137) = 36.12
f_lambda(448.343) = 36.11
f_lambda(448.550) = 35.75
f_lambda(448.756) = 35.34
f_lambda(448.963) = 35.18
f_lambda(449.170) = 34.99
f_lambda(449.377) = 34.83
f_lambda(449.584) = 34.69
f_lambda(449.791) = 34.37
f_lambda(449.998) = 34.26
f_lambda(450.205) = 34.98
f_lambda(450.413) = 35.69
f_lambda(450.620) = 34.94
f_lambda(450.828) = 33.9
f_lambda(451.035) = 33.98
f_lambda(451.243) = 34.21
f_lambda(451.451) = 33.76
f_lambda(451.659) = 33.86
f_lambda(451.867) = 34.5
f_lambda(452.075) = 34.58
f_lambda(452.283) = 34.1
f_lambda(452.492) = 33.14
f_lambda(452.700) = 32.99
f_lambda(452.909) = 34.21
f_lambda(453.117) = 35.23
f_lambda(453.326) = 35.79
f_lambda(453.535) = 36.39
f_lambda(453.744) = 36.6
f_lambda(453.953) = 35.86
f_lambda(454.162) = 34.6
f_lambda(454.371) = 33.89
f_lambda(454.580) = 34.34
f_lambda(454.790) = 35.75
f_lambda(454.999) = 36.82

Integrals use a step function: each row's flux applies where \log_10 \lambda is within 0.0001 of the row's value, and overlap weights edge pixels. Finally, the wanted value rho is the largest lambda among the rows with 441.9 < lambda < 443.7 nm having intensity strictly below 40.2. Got 443.620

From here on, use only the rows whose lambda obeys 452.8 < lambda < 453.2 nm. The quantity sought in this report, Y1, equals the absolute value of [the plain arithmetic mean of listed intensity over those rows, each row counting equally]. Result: 34.7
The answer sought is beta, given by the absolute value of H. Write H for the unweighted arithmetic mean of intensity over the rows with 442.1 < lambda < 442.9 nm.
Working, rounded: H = 36.6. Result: 37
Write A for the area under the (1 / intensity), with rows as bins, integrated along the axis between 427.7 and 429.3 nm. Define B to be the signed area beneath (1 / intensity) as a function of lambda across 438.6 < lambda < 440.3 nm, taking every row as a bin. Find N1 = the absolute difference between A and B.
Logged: 0.015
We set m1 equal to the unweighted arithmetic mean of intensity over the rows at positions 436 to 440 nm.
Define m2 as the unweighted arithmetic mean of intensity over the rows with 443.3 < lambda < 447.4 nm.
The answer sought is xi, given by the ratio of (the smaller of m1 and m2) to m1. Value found 0.94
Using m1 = 37.3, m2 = 35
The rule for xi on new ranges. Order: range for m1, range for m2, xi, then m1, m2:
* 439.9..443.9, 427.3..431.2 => 1.00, 35.5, 45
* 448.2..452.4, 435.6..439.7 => 1.00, 34.7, 38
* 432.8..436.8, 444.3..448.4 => 0.89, 40.0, 35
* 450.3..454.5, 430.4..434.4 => 1.00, 34.6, 42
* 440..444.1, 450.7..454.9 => 0.98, 35.4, 35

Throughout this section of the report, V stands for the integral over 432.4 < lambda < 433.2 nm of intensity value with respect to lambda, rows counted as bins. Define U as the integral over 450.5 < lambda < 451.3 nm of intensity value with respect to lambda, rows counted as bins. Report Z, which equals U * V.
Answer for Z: 951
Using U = 27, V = 35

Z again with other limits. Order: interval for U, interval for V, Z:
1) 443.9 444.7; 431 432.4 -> 1661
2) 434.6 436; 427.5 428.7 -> 3109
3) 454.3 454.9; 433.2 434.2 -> 838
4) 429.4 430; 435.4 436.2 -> 809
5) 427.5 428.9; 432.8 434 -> 3223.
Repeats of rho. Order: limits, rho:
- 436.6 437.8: 437.734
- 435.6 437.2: 437.130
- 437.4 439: 438.946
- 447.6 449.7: 449.584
